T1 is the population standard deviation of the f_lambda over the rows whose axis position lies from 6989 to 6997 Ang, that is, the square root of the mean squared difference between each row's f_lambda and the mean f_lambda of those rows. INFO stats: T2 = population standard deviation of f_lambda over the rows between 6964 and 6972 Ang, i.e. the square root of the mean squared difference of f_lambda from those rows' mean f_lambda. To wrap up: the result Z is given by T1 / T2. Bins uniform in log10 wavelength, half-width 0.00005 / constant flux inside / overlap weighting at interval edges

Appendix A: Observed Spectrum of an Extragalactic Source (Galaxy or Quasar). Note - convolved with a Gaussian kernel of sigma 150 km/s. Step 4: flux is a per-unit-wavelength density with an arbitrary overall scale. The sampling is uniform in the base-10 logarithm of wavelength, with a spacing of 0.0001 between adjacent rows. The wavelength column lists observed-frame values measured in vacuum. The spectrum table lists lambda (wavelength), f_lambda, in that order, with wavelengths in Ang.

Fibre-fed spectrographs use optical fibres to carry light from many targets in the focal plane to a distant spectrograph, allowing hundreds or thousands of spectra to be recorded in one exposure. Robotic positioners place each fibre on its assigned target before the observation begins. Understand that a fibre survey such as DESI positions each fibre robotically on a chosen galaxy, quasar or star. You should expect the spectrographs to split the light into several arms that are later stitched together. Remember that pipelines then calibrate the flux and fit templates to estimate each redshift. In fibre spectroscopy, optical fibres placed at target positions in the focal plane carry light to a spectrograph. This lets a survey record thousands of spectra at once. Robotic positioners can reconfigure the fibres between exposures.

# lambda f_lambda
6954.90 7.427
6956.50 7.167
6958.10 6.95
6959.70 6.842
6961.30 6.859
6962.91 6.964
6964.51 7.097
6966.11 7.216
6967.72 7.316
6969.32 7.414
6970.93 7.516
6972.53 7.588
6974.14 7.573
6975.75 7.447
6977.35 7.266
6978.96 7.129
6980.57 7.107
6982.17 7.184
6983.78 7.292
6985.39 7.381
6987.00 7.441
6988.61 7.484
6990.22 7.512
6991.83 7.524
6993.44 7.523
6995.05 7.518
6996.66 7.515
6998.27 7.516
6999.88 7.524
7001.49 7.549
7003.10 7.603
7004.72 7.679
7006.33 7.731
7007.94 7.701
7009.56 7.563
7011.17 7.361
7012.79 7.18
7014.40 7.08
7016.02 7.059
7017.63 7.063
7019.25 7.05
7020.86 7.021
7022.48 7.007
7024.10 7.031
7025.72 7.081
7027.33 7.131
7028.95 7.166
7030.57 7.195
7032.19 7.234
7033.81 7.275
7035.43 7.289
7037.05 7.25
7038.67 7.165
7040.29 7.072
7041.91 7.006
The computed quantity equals 0.0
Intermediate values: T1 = 0.005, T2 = 0.147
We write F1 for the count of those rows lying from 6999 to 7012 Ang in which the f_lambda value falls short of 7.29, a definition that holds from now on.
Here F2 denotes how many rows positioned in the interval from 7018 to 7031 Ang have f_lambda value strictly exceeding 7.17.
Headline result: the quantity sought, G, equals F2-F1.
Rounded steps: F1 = 0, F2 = 1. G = 1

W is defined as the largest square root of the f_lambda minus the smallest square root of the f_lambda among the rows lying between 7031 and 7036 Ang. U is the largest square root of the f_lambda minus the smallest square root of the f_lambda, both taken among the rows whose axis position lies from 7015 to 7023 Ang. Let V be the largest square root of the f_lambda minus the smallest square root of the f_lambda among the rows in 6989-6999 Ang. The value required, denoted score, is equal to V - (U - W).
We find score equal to 0.00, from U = 0.011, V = 0.002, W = 0.010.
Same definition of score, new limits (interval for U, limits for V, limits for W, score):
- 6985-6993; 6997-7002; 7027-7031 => -0.01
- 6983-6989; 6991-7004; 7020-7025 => -0.01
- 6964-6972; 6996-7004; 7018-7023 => -0.05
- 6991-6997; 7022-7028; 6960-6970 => 0.13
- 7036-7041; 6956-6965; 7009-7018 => 0.12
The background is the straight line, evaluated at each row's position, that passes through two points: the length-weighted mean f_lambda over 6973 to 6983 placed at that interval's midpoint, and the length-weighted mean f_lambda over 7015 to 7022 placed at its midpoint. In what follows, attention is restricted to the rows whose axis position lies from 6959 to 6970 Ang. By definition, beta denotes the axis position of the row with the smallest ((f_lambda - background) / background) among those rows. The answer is 6959.70 Ang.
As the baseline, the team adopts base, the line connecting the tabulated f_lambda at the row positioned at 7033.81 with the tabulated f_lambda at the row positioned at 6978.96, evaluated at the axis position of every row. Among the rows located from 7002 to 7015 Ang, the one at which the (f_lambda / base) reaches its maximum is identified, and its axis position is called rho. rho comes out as 7006.33 Ang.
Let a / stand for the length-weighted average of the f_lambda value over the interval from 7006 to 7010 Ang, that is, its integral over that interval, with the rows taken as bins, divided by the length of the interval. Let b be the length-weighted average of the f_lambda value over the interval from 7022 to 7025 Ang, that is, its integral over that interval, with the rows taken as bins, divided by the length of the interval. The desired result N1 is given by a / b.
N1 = 1.09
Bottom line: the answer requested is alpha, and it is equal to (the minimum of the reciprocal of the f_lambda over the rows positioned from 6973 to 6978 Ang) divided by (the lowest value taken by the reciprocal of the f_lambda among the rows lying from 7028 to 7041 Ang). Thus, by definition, 0.96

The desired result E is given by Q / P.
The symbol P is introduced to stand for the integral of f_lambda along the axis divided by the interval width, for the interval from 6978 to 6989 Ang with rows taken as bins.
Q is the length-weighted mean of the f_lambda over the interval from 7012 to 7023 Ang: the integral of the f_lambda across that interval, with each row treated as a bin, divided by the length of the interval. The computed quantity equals 0.97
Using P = 7.3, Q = 7.07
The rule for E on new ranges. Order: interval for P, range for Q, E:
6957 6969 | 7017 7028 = 1.00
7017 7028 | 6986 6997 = 1.06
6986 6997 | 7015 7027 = 0.94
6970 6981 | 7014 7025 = 0.95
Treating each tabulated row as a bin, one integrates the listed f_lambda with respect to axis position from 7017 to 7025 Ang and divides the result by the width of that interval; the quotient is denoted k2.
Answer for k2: 7.03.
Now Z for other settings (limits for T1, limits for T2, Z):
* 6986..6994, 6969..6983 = 0.2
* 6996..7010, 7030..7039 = 1.8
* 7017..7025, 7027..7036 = 0.4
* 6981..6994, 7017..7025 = 5.8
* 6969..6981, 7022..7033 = 2.3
